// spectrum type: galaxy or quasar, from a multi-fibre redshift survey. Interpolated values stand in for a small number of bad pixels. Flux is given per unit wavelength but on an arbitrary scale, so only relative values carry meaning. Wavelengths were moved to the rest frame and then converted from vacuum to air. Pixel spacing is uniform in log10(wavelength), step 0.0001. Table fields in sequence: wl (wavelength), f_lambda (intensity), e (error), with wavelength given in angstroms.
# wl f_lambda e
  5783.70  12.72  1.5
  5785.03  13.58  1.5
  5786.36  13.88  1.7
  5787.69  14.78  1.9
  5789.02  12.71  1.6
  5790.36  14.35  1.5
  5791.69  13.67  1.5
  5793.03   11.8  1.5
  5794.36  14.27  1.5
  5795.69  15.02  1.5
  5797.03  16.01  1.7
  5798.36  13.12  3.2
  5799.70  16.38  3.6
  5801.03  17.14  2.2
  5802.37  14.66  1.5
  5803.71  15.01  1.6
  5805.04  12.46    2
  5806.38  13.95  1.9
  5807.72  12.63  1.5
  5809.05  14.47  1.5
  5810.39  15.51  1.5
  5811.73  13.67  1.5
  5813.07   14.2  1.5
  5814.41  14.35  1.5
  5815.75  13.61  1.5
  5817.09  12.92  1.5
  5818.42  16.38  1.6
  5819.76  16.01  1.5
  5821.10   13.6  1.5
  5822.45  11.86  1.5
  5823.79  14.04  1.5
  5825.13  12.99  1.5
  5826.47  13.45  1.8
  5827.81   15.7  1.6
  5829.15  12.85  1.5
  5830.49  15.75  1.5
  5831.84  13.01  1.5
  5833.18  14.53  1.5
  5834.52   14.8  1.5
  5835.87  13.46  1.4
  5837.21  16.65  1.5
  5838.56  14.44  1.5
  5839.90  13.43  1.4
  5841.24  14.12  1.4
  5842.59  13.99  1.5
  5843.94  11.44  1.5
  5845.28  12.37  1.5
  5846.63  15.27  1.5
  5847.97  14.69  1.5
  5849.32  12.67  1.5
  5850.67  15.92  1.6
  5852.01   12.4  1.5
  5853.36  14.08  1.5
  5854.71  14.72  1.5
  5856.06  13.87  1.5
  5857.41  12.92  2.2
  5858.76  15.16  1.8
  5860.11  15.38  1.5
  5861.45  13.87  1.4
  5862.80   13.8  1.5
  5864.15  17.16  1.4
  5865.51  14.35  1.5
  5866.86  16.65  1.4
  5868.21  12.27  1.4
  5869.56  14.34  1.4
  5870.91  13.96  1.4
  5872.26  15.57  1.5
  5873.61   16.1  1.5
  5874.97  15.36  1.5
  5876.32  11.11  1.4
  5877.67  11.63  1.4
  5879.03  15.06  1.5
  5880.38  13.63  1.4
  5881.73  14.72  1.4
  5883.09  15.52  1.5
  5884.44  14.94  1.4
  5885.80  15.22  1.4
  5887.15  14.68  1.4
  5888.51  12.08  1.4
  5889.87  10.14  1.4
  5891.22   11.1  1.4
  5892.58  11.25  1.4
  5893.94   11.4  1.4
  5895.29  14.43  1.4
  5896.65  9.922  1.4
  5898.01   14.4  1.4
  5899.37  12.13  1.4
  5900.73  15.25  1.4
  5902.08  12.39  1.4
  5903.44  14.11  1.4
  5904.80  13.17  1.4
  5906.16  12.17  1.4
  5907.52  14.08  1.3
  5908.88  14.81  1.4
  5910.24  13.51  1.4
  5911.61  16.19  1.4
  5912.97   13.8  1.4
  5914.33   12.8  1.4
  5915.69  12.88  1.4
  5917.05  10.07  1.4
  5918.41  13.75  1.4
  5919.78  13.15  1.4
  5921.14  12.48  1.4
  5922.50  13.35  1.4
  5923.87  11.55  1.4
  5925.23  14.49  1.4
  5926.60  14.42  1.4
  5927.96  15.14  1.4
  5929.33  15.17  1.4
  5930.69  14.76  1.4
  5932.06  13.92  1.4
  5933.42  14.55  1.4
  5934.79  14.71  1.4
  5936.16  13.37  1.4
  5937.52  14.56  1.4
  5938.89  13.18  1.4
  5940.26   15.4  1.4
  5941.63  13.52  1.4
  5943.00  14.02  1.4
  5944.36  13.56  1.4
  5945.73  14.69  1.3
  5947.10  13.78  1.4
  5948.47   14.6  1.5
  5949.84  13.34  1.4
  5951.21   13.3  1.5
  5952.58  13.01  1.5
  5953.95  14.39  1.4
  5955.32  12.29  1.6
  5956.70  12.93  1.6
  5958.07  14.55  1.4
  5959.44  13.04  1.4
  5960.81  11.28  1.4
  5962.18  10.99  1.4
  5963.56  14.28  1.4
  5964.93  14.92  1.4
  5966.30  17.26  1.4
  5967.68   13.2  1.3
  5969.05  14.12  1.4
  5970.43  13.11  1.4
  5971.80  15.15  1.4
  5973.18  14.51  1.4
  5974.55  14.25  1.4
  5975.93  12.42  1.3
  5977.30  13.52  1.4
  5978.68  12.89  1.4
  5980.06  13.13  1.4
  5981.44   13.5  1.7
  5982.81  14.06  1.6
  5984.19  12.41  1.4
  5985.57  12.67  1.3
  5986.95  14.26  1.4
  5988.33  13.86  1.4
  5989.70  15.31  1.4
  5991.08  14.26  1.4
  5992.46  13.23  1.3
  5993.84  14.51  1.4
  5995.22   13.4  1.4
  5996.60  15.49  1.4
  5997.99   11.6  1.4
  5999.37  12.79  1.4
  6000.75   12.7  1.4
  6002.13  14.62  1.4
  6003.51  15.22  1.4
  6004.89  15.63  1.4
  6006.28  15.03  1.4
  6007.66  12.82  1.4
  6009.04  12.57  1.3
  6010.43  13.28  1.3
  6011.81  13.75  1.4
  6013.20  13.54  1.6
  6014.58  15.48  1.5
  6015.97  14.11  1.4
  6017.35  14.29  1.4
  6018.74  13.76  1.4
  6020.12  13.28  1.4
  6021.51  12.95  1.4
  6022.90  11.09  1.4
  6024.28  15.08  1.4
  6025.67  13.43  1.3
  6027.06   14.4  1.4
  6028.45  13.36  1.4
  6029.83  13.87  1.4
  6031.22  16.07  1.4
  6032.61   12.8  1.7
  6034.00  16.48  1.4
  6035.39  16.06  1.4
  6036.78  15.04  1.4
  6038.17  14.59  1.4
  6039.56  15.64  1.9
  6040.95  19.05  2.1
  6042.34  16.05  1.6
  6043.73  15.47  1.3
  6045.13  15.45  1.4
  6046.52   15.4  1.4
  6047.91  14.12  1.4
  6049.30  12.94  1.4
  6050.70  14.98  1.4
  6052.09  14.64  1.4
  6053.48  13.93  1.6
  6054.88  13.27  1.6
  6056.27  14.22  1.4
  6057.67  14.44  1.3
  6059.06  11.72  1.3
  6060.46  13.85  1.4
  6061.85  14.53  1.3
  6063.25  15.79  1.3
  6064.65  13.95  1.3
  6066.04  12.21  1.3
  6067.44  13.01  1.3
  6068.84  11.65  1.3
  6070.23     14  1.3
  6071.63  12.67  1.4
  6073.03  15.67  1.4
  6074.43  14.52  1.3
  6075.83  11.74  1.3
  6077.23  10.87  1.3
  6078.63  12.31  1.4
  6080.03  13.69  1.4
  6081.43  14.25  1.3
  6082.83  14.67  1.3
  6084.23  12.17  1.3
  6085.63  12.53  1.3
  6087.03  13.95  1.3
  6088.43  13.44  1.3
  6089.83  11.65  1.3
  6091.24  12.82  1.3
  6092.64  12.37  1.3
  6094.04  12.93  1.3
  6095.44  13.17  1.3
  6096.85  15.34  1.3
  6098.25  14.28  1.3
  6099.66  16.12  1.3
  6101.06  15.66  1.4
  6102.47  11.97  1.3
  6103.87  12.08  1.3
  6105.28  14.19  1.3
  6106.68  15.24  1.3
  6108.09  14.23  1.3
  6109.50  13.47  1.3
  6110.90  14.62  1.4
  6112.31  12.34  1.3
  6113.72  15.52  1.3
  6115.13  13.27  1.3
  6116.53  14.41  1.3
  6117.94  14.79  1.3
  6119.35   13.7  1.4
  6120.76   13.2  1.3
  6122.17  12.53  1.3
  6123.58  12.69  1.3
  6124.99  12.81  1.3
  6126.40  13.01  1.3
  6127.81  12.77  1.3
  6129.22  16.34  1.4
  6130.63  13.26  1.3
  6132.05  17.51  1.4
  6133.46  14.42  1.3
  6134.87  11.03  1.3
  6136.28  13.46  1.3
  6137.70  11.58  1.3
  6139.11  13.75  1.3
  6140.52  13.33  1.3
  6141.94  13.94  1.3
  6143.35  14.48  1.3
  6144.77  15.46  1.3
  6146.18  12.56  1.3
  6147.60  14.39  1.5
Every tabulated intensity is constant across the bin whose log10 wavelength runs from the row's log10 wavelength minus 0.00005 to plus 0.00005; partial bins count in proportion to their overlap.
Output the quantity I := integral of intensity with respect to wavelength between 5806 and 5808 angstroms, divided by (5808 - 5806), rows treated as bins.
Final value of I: 13.3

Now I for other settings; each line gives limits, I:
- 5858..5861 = 15.1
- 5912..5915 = 13.6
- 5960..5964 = 12.1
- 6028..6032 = 14.5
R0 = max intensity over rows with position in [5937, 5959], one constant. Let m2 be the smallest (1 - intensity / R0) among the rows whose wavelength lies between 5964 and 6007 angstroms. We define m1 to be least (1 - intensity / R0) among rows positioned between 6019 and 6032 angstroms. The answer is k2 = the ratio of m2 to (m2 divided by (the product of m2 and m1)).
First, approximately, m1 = -0.04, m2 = -0.12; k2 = 0.0053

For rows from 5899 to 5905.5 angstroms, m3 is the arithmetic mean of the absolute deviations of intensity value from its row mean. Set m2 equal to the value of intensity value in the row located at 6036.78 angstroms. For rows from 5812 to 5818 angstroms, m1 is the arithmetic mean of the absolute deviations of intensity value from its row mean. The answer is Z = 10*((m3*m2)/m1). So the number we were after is 303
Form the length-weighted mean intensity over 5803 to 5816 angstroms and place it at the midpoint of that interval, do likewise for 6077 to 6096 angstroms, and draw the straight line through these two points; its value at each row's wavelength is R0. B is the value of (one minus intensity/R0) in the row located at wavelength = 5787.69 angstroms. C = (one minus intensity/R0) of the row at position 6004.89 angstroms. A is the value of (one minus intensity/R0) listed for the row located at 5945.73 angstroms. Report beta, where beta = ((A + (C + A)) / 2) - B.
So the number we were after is -0.13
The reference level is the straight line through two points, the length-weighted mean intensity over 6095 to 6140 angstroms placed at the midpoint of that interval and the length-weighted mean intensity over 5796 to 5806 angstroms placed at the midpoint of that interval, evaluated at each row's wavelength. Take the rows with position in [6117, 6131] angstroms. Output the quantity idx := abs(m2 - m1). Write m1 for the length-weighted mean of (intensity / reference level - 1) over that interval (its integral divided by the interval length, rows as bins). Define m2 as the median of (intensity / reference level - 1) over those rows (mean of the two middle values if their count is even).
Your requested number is 0.031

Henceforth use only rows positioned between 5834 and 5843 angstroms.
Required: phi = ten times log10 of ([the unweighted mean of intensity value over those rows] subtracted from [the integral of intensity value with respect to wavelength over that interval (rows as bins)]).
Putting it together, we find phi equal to 20.6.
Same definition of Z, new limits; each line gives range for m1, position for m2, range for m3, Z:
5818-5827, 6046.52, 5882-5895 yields 241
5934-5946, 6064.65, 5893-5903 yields 341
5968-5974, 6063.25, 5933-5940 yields 166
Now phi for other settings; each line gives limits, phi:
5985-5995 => 21.0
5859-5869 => 21.2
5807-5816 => 20.5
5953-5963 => 20.6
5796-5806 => 21.3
